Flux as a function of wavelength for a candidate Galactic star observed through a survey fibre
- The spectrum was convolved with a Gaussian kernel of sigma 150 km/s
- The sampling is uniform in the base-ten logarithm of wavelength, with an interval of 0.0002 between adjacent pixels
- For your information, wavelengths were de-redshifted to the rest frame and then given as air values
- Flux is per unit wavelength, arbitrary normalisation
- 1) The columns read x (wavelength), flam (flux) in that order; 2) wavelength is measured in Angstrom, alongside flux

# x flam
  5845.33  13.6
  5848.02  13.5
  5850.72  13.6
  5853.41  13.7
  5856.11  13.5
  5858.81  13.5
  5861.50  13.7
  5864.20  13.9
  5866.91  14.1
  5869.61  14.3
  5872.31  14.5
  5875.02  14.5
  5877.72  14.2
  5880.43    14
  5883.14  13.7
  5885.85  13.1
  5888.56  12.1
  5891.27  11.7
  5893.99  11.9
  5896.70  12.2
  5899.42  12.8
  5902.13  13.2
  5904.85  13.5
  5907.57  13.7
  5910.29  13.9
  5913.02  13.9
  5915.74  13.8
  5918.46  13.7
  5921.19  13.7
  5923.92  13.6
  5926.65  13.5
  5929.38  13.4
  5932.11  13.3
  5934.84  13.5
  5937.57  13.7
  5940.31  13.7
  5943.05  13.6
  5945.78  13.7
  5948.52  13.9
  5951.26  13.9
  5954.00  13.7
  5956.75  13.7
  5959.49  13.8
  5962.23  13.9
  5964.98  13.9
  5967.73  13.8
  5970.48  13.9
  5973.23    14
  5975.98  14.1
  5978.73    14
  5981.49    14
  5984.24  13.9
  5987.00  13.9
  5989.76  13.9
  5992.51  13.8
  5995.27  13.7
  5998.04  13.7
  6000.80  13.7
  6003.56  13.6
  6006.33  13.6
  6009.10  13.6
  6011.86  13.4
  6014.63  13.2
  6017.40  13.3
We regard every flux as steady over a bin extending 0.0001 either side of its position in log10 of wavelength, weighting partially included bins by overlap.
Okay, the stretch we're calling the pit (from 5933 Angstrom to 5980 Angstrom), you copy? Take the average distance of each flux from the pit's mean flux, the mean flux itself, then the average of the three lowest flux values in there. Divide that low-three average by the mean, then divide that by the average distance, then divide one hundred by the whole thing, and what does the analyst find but 13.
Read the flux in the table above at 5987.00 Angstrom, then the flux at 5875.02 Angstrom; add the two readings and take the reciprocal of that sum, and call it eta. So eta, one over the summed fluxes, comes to 0.0352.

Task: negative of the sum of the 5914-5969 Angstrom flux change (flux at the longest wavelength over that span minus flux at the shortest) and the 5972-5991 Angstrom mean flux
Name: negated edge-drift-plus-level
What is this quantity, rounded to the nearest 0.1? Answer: -14.0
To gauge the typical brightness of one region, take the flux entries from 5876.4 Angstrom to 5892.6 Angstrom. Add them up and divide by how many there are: 13.1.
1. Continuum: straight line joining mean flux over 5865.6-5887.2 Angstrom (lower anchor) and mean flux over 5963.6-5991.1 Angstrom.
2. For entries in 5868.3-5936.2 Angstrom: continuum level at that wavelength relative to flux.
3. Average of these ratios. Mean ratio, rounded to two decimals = 1.05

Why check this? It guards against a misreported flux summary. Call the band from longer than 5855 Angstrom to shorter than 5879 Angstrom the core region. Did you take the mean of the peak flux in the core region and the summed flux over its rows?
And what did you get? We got 70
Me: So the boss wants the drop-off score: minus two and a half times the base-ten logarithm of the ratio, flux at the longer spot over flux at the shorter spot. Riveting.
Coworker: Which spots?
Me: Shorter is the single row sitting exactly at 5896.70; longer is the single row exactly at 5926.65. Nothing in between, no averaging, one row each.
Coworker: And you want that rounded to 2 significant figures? -0.11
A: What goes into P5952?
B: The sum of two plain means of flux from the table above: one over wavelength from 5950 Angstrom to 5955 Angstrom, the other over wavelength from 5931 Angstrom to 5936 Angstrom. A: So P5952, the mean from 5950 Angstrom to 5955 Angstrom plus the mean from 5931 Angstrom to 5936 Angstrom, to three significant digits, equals 27.2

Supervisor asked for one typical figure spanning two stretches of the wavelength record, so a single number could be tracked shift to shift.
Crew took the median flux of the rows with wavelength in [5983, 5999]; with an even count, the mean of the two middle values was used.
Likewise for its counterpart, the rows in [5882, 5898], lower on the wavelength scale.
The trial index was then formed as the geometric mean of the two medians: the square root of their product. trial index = 13.0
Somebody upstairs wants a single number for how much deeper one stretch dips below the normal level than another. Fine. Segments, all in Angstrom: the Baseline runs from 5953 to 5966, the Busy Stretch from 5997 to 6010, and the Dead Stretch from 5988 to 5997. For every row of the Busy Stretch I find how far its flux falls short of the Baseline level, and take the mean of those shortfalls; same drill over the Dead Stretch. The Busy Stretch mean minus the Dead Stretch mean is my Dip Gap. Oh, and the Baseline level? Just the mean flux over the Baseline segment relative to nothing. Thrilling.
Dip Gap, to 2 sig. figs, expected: 0.16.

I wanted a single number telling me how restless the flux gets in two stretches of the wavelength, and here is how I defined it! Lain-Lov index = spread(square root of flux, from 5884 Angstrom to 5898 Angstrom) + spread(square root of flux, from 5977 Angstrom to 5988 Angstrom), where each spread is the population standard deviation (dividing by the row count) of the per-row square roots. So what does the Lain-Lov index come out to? 0.075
